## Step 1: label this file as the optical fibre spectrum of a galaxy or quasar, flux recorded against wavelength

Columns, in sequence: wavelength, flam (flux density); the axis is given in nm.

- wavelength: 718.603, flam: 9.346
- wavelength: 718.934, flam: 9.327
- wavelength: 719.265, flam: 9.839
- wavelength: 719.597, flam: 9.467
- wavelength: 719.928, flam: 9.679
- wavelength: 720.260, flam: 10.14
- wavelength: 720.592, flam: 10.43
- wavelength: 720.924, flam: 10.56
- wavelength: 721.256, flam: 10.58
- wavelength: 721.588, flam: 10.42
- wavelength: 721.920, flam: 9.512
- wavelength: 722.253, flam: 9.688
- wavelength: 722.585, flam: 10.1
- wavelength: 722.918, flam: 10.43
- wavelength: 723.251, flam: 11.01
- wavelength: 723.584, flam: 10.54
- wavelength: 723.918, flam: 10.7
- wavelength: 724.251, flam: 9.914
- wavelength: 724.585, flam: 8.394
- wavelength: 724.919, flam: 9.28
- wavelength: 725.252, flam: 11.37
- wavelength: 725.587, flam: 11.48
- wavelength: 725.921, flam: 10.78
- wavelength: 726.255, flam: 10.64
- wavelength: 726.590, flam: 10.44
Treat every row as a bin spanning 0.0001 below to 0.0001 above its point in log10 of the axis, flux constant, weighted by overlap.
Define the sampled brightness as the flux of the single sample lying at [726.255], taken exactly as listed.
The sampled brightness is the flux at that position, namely 10.64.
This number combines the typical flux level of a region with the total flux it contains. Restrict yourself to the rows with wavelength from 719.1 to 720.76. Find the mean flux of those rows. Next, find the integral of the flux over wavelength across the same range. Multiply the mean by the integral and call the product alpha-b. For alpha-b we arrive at 163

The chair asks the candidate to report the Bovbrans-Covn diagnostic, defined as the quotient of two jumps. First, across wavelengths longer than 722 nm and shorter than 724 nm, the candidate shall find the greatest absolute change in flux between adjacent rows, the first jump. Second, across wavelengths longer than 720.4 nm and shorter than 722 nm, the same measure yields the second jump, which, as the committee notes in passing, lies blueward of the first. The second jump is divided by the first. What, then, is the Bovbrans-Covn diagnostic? 1.6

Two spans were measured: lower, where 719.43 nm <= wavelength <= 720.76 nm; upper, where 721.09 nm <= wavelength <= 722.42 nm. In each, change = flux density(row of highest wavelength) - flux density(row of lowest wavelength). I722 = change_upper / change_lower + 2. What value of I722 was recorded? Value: 1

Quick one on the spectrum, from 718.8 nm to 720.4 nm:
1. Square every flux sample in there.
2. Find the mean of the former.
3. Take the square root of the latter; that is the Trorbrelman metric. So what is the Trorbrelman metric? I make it 9.7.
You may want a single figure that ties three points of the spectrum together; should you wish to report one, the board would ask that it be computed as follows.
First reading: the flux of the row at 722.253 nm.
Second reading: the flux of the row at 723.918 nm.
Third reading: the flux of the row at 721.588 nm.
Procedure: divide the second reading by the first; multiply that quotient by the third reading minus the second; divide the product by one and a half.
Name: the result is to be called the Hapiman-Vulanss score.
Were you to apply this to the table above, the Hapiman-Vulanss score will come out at -0.2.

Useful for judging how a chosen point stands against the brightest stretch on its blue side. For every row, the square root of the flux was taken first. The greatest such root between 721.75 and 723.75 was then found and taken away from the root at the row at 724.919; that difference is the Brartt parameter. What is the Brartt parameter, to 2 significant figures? -0.27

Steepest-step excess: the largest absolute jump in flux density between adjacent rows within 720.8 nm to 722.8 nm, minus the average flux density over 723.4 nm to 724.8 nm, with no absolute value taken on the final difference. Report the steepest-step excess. -9.0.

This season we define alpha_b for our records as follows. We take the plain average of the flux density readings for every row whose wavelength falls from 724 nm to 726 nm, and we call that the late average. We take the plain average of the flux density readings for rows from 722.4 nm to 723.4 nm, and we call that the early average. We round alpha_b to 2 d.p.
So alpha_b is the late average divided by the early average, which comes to 0.97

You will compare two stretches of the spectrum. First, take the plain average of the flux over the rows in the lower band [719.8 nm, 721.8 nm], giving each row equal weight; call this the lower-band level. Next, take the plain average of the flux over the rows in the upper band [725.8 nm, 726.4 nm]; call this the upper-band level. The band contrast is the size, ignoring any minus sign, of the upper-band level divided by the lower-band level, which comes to 1.04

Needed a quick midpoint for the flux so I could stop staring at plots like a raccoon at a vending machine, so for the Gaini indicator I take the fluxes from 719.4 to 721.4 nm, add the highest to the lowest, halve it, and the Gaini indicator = 10.0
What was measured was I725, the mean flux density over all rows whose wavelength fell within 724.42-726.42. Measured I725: 10.3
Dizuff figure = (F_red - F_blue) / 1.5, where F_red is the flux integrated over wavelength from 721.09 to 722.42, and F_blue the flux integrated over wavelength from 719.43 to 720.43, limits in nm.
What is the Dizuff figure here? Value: 2.4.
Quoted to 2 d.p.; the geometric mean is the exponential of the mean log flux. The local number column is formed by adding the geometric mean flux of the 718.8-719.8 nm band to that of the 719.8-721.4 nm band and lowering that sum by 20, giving -0.19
